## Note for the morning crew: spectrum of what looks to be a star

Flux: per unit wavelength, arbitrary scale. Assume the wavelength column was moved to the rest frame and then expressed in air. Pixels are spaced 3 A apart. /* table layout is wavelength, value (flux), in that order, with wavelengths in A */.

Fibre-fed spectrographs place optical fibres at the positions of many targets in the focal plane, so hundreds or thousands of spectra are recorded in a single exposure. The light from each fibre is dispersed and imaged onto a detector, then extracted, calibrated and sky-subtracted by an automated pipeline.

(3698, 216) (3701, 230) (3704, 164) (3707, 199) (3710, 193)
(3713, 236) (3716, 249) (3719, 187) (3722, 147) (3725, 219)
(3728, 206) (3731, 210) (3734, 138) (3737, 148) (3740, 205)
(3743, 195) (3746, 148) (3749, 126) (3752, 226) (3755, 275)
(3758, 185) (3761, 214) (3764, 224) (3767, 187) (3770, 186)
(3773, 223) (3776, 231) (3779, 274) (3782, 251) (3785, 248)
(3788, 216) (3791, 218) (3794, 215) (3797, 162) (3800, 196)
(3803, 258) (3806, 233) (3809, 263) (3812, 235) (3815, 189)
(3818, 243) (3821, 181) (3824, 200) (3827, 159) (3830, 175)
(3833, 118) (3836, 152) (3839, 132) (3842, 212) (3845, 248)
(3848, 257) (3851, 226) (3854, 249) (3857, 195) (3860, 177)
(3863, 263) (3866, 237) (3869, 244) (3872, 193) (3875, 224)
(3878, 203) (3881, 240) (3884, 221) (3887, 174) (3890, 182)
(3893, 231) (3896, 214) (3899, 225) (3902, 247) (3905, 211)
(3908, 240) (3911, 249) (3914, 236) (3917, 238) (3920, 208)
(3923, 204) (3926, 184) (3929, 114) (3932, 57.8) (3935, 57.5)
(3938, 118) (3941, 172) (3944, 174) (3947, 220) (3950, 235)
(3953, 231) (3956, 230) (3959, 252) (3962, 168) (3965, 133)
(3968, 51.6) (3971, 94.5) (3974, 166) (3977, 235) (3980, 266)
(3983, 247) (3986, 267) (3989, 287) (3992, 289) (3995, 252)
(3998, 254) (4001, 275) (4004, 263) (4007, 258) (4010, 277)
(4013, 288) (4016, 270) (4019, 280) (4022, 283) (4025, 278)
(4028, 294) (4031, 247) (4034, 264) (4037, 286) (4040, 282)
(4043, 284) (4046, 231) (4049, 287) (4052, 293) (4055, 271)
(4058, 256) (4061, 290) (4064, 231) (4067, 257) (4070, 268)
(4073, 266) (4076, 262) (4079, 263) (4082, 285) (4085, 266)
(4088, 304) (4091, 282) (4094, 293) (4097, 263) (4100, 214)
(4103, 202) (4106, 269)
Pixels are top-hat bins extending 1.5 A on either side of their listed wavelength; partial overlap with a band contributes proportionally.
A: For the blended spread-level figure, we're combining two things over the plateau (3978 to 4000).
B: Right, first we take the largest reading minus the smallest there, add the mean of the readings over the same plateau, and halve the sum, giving 154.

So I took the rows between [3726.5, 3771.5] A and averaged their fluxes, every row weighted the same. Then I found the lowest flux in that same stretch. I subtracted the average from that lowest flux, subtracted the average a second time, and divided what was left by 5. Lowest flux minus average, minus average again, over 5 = -51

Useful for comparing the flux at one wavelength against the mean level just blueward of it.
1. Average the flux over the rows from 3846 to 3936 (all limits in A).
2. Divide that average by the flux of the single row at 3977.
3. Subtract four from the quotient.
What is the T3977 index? -3.12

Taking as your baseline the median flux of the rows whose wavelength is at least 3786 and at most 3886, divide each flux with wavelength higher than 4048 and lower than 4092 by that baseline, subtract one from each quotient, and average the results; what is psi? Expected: 0.26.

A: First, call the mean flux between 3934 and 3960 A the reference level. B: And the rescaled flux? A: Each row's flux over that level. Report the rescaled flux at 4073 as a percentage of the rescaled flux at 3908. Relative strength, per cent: 111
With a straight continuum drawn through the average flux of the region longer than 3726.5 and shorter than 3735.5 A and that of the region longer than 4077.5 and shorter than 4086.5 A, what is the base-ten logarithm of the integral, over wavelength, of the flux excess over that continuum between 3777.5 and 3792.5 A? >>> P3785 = 2.81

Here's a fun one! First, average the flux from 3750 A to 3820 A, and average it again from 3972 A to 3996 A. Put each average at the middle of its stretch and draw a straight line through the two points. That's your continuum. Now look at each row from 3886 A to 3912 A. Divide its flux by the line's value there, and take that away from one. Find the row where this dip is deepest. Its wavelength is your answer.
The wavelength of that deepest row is 3887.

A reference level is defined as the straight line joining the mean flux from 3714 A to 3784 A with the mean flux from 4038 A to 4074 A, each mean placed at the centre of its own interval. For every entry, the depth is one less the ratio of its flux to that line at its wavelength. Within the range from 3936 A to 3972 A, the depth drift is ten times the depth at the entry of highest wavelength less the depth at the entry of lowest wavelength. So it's 1.1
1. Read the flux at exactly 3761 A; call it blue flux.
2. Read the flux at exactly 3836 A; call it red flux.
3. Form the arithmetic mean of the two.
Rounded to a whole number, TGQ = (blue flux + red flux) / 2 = 183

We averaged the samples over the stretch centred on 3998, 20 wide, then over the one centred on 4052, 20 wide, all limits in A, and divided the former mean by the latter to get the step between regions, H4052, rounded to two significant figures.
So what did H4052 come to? 0.98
